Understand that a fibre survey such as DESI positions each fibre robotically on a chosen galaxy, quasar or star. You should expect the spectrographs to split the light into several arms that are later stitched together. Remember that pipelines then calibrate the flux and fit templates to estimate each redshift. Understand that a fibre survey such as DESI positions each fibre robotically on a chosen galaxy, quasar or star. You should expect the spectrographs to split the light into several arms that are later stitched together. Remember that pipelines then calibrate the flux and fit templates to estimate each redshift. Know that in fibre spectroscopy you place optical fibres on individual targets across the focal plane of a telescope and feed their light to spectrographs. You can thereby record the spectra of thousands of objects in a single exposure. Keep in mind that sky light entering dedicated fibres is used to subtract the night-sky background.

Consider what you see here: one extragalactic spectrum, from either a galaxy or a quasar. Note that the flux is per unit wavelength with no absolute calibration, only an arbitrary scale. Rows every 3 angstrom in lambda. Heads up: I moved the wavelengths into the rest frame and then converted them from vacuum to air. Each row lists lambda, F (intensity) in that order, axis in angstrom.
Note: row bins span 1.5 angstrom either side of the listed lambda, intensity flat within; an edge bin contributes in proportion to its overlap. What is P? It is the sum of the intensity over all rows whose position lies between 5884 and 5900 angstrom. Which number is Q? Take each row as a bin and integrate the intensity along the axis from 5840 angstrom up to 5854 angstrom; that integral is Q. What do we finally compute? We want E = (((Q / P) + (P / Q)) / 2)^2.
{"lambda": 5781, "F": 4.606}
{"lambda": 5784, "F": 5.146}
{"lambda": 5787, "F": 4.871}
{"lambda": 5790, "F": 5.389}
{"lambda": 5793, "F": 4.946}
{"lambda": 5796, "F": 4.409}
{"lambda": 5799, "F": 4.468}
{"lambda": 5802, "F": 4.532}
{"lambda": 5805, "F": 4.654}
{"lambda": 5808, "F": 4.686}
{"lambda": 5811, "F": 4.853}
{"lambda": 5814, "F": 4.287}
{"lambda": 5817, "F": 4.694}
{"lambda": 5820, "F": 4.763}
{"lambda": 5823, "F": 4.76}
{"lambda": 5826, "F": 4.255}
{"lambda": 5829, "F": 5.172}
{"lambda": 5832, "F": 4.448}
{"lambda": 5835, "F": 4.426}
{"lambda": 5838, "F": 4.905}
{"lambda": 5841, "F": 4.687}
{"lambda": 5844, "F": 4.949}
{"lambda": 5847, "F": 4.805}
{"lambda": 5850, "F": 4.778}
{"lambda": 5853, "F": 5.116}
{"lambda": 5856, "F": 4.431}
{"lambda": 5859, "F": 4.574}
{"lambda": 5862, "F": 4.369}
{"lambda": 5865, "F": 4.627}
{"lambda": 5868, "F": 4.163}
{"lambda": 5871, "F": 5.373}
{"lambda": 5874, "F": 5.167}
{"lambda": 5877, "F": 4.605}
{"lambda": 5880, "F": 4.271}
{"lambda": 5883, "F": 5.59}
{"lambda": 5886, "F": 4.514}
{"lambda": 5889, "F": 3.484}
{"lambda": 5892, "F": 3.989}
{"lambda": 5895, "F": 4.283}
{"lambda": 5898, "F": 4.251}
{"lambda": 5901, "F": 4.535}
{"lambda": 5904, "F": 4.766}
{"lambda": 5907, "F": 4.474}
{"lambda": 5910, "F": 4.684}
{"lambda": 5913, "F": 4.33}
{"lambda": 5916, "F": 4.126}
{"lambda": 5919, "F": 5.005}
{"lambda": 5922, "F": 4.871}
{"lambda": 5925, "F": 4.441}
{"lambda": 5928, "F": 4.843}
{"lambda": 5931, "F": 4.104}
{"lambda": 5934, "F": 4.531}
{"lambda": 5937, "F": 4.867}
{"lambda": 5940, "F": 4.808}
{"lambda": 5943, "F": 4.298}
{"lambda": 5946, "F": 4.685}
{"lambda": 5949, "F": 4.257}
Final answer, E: 3.28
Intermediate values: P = 20.5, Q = 68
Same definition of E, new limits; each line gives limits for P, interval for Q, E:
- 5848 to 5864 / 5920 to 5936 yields 3.01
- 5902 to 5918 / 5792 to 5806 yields 2.59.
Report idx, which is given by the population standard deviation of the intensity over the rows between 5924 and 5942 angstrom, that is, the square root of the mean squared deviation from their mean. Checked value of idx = 0.27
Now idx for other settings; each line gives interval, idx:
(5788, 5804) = 0.37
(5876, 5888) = 0.50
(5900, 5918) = 0.21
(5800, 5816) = 0.19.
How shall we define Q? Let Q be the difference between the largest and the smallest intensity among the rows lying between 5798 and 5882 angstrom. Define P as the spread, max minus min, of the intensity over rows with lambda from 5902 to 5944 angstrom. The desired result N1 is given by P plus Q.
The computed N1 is 2.1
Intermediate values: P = 0.9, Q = 1.2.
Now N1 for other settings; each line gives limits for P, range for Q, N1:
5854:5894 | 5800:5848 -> 3.0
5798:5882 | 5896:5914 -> 1.7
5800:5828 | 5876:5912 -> 2.7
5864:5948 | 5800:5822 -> 2.7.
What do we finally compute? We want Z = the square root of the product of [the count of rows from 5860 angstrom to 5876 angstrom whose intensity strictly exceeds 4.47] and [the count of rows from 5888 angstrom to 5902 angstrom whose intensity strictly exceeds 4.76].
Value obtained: 0.0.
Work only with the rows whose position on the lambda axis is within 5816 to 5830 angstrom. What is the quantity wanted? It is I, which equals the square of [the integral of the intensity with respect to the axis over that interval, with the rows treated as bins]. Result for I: 4356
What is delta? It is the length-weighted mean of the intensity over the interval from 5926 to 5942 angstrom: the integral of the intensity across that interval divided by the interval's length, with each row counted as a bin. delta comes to 4.61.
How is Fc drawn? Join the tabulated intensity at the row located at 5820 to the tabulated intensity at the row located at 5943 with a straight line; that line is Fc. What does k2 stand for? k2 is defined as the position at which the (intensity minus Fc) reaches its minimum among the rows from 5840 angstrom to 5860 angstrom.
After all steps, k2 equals 5856 angstrom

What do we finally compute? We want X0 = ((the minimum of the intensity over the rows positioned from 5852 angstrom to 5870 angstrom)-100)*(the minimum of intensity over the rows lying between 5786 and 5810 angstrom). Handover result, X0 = -423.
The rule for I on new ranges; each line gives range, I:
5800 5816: 5419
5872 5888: 5909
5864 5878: 4514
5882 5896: 3678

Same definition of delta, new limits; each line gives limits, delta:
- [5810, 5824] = 4.66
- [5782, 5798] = 4.93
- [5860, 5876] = 4.73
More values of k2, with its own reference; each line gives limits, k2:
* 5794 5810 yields 5796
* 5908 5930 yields 5916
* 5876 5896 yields 5889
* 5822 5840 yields 5826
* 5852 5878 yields 5868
